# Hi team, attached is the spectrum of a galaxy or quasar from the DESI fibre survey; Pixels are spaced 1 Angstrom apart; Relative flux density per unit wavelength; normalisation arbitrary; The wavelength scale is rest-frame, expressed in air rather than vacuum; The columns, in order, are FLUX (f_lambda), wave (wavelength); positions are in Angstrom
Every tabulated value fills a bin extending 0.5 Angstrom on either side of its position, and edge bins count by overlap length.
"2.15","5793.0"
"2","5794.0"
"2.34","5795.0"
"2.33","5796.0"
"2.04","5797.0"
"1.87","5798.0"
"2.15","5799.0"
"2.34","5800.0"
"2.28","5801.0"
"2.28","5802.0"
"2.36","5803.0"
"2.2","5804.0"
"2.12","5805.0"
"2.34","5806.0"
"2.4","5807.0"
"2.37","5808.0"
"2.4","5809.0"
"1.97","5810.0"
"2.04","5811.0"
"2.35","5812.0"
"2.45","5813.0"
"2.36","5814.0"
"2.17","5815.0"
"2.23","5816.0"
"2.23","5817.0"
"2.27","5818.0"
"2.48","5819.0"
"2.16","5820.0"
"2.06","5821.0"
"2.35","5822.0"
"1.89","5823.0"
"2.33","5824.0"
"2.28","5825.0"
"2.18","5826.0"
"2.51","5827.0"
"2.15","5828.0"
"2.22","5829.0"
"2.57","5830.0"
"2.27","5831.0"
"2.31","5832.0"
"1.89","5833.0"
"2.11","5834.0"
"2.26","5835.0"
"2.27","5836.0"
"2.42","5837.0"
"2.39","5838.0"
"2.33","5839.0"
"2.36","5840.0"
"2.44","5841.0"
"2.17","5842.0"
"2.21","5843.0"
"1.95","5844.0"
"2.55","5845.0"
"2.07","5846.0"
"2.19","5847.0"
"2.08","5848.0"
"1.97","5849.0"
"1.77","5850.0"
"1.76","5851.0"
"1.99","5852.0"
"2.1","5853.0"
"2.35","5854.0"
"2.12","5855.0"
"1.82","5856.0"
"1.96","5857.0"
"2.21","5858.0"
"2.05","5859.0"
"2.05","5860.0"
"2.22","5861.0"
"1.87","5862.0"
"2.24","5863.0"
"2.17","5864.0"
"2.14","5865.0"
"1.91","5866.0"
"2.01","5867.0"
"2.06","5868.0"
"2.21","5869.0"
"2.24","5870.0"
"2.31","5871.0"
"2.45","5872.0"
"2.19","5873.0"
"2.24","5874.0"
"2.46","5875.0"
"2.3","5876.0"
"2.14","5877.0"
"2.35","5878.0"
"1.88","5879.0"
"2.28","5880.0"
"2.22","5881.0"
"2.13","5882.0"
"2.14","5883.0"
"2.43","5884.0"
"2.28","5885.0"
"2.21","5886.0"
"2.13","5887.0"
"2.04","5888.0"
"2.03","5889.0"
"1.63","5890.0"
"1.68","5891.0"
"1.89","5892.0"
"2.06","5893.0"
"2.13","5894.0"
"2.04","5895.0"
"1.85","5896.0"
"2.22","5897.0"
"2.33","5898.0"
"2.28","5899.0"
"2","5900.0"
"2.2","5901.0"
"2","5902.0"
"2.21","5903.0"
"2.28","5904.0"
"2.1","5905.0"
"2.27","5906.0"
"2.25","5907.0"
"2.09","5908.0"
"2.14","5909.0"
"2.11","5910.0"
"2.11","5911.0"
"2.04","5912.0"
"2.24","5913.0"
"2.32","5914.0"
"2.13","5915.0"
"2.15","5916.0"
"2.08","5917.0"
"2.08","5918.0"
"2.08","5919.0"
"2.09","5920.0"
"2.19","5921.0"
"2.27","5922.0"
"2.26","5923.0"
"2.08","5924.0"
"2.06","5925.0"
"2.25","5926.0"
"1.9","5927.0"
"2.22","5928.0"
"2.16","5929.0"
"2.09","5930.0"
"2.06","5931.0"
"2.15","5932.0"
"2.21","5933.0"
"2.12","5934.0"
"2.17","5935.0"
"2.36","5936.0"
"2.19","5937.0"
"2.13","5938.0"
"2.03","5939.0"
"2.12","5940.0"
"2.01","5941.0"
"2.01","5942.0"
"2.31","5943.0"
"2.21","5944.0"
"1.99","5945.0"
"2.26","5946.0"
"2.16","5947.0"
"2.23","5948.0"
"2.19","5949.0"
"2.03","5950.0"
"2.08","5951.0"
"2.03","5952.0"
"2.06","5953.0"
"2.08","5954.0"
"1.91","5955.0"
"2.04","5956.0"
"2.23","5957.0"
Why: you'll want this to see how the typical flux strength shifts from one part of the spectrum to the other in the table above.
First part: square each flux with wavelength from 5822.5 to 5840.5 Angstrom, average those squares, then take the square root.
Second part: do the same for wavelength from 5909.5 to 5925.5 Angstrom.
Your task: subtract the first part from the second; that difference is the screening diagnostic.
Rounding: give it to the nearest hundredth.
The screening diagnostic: -0.13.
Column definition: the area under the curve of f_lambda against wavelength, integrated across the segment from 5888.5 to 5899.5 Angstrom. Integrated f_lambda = 22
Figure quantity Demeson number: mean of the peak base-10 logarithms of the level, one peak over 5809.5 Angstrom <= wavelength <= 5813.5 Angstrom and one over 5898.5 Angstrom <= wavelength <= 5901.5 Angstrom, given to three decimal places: 0.374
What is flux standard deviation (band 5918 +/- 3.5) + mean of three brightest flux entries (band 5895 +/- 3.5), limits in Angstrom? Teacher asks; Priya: 2.27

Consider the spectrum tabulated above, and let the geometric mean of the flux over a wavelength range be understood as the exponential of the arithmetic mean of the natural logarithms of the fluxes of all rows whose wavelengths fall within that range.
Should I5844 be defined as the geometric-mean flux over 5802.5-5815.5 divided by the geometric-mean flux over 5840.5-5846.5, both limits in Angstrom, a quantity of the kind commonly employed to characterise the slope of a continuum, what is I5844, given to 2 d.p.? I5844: 1.02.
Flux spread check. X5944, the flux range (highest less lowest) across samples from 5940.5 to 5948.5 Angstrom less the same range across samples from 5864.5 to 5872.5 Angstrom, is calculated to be -0.22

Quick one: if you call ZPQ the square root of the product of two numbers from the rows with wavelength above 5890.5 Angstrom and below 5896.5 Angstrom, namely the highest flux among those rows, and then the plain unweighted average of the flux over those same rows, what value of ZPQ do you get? 2.03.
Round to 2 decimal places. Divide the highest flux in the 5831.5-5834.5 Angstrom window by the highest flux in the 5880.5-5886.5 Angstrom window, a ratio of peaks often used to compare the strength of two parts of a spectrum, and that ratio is 0.95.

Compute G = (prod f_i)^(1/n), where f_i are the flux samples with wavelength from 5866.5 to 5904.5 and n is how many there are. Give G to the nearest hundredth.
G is 2.14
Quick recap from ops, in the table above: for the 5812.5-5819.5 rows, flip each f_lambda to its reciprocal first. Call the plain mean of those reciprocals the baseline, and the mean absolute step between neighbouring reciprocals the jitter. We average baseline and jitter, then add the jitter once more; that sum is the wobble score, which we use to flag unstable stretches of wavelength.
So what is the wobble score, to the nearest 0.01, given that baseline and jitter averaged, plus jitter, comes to 0.24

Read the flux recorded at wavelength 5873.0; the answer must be 2.19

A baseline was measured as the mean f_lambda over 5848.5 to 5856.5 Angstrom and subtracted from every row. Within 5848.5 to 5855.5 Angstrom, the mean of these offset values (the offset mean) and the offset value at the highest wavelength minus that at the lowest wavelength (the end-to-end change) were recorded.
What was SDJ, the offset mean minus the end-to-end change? -0.13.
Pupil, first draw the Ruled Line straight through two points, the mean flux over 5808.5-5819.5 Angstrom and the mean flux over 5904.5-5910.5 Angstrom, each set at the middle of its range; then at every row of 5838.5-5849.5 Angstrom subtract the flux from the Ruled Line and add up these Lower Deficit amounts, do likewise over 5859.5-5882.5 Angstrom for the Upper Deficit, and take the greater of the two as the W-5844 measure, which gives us 0.58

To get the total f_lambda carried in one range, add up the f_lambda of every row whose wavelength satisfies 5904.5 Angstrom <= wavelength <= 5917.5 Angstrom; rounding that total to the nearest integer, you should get 28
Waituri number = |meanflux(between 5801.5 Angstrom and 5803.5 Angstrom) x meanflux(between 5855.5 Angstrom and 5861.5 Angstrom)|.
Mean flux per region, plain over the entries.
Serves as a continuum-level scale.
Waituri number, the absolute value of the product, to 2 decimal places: 4.76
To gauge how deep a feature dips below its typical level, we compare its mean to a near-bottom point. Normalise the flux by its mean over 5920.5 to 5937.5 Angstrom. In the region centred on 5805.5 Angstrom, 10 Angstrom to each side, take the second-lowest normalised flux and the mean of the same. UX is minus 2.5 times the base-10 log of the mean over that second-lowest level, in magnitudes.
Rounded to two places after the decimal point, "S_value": -0.14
